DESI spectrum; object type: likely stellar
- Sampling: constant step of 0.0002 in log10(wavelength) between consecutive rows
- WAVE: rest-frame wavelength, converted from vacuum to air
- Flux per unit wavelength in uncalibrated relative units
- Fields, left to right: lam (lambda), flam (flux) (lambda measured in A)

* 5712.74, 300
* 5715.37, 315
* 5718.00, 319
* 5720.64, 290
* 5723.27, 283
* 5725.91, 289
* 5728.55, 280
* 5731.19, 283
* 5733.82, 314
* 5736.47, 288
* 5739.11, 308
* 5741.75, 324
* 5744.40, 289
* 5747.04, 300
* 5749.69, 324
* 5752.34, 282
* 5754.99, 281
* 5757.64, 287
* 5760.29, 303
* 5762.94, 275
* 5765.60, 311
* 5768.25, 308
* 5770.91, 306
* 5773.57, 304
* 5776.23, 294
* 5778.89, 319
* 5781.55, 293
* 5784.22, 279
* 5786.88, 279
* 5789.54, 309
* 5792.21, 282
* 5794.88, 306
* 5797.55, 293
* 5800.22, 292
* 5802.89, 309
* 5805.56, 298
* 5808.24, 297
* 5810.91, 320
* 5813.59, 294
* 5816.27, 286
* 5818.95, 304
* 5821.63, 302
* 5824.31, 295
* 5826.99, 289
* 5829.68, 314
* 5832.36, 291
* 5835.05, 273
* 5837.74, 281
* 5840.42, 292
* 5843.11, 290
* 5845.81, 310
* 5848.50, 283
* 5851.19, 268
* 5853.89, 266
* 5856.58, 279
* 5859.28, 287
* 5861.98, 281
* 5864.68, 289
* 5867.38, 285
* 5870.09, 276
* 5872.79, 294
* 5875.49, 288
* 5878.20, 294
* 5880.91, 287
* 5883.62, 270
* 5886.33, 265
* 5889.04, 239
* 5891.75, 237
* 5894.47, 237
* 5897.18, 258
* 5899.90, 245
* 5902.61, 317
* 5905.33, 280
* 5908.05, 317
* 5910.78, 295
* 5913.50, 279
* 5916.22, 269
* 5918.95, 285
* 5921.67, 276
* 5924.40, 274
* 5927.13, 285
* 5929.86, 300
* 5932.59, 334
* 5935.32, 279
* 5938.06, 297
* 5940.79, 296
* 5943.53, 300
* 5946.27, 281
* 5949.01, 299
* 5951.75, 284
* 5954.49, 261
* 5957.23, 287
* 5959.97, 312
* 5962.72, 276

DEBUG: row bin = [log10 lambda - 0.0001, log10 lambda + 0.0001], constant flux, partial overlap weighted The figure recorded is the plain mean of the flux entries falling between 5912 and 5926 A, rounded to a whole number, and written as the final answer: 277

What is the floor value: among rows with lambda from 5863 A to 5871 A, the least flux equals 276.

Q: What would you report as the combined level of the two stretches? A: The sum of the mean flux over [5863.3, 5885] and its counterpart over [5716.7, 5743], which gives 583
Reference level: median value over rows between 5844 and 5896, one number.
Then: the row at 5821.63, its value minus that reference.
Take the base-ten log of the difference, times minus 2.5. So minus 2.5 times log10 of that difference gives -3.3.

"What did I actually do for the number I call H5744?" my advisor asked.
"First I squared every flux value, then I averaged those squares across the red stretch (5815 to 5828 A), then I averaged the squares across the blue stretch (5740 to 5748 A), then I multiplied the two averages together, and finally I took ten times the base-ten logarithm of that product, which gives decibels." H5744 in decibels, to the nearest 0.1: 99.1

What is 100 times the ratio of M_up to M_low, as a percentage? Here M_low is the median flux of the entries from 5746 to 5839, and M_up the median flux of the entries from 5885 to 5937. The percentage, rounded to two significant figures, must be 95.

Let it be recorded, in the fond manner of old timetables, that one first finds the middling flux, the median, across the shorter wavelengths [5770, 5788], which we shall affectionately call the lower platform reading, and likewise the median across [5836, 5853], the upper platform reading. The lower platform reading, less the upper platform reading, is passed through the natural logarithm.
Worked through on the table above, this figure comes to 2.0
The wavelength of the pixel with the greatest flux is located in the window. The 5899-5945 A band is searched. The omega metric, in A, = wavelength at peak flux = 5932.59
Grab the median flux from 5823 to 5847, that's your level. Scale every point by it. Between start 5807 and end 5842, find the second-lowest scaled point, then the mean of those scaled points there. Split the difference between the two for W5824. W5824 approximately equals 0.99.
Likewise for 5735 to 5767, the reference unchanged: 0.99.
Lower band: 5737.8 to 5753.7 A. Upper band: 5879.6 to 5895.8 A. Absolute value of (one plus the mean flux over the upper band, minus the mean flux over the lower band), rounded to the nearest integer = 48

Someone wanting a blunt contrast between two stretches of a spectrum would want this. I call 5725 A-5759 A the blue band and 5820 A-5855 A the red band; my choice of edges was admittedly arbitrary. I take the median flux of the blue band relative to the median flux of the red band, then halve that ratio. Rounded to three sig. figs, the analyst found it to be 0.498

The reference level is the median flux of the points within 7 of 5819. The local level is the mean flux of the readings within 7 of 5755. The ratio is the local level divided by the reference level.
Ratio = 1.00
